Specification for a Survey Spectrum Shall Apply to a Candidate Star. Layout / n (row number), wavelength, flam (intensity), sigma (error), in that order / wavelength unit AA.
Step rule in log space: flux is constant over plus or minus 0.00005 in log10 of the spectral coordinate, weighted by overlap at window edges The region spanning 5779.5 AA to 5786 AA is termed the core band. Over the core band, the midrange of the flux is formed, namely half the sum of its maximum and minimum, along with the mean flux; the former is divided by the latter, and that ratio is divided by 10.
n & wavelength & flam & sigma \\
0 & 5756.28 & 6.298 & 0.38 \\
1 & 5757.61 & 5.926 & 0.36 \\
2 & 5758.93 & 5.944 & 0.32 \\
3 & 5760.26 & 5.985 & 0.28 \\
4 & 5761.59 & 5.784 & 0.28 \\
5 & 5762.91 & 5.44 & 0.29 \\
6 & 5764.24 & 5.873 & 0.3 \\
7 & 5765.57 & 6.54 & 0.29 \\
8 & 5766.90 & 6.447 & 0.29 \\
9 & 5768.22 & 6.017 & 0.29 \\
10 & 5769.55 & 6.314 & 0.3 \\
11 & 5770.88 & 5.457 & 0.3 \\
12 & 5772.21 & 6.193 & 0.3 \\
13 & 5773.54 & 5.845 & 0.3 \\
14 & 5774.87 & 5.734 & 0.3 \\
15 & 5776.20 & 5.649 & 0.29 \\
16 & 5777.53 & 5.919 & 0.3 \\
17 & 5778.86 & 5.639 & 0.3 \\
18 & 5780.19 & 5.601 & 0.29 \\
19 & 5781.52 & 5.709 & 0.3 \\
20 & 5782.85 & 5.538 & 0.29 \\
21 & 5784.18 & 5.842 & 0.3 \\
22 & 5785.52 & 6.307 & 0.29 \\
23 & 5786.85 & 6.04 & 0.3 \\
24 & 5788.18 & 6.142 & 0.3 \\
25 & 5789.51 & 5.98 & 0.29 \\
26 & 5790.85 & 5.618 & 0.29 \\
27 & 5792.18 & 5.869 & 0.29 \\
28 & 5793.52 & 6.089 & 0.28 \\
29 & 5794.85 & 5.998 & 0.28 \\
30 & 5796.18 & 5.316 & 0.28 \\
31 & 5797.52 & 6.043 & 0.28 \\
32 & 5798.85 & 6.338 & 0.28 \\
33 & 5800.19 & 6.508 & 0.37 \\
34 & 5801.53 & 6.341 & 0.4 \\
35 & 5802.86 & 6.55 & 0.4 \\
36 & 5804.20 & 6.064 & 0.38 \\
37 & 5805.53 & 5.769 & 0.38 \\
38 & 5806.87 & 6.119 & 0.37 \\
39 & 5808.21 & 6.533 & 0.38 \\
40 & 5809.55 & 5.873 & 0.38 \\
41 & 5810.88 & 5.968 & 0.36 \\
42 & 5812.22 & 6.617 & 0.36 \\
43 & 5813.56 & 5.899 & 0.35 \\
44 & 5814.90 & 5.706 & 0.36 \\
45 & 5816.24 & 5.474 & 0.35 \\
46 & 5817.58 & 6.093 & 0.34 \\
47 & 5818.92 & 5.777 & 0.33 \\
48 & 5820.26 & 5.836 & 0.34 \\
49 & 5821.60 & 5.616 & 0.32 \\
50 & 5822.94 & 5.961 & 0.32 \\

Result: 0.102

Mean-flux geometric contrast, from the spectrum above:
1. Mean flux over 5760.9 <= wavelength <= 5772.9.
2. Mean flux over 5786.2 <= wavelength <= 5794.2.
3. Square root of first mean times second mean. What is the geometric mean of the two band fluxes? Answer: 5.98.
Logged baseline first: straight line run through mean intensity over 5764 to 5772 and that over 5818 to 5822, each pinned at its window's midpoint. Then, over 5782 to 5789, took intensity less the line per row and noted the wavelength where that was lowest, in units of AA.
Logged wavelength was 5782.85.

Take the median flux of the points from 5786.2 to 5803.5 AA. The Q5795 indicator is 6.04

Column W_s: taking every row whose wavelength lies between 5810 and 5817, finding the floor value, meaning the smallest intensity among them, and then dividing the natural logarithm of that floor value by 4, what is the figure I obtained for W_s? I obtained 0.425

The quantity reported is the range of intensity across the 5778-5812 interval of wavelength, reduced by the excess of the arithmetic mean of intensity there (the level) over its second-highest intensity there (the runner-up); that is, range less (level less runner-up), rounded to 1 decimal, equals 1.8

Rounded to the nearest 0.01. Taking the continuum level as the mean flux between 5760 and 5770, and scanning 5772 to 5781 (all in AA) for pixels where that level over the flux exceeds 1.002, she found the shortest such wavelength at 5773.54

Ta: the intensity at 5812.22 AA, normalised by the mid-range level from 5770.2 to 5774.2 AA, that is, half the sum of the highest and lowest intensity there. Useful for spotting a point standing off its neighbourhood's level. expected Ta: 1.14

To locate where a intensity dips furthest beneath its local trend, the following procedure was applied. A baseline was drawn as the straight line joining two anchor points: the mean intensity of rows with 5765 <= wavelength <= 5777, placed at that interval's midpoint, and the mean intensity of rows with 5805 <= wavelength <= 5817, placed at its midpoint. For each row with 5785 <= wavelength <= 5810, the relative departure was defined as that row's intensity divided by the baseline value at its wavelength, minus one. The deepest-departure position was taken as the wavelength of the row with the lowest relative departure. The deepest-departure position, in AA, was 5796.18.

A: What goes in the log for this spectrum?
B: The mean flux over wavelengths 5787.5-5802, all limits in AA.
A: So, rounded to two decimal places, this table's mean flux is 6.02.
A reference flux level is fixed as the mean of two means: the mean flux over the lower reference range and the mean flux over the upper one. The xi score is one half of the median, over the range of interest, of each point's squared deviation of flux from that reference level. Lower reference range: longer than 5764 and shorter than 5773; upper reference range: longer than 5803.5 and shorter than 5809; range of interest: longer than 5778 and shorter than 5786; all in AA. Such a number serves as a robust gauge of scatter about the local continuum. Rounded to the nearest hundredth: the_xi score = 0.10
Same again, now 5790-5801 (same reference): 0.03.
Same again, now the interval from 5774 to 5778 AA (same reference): 0.07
